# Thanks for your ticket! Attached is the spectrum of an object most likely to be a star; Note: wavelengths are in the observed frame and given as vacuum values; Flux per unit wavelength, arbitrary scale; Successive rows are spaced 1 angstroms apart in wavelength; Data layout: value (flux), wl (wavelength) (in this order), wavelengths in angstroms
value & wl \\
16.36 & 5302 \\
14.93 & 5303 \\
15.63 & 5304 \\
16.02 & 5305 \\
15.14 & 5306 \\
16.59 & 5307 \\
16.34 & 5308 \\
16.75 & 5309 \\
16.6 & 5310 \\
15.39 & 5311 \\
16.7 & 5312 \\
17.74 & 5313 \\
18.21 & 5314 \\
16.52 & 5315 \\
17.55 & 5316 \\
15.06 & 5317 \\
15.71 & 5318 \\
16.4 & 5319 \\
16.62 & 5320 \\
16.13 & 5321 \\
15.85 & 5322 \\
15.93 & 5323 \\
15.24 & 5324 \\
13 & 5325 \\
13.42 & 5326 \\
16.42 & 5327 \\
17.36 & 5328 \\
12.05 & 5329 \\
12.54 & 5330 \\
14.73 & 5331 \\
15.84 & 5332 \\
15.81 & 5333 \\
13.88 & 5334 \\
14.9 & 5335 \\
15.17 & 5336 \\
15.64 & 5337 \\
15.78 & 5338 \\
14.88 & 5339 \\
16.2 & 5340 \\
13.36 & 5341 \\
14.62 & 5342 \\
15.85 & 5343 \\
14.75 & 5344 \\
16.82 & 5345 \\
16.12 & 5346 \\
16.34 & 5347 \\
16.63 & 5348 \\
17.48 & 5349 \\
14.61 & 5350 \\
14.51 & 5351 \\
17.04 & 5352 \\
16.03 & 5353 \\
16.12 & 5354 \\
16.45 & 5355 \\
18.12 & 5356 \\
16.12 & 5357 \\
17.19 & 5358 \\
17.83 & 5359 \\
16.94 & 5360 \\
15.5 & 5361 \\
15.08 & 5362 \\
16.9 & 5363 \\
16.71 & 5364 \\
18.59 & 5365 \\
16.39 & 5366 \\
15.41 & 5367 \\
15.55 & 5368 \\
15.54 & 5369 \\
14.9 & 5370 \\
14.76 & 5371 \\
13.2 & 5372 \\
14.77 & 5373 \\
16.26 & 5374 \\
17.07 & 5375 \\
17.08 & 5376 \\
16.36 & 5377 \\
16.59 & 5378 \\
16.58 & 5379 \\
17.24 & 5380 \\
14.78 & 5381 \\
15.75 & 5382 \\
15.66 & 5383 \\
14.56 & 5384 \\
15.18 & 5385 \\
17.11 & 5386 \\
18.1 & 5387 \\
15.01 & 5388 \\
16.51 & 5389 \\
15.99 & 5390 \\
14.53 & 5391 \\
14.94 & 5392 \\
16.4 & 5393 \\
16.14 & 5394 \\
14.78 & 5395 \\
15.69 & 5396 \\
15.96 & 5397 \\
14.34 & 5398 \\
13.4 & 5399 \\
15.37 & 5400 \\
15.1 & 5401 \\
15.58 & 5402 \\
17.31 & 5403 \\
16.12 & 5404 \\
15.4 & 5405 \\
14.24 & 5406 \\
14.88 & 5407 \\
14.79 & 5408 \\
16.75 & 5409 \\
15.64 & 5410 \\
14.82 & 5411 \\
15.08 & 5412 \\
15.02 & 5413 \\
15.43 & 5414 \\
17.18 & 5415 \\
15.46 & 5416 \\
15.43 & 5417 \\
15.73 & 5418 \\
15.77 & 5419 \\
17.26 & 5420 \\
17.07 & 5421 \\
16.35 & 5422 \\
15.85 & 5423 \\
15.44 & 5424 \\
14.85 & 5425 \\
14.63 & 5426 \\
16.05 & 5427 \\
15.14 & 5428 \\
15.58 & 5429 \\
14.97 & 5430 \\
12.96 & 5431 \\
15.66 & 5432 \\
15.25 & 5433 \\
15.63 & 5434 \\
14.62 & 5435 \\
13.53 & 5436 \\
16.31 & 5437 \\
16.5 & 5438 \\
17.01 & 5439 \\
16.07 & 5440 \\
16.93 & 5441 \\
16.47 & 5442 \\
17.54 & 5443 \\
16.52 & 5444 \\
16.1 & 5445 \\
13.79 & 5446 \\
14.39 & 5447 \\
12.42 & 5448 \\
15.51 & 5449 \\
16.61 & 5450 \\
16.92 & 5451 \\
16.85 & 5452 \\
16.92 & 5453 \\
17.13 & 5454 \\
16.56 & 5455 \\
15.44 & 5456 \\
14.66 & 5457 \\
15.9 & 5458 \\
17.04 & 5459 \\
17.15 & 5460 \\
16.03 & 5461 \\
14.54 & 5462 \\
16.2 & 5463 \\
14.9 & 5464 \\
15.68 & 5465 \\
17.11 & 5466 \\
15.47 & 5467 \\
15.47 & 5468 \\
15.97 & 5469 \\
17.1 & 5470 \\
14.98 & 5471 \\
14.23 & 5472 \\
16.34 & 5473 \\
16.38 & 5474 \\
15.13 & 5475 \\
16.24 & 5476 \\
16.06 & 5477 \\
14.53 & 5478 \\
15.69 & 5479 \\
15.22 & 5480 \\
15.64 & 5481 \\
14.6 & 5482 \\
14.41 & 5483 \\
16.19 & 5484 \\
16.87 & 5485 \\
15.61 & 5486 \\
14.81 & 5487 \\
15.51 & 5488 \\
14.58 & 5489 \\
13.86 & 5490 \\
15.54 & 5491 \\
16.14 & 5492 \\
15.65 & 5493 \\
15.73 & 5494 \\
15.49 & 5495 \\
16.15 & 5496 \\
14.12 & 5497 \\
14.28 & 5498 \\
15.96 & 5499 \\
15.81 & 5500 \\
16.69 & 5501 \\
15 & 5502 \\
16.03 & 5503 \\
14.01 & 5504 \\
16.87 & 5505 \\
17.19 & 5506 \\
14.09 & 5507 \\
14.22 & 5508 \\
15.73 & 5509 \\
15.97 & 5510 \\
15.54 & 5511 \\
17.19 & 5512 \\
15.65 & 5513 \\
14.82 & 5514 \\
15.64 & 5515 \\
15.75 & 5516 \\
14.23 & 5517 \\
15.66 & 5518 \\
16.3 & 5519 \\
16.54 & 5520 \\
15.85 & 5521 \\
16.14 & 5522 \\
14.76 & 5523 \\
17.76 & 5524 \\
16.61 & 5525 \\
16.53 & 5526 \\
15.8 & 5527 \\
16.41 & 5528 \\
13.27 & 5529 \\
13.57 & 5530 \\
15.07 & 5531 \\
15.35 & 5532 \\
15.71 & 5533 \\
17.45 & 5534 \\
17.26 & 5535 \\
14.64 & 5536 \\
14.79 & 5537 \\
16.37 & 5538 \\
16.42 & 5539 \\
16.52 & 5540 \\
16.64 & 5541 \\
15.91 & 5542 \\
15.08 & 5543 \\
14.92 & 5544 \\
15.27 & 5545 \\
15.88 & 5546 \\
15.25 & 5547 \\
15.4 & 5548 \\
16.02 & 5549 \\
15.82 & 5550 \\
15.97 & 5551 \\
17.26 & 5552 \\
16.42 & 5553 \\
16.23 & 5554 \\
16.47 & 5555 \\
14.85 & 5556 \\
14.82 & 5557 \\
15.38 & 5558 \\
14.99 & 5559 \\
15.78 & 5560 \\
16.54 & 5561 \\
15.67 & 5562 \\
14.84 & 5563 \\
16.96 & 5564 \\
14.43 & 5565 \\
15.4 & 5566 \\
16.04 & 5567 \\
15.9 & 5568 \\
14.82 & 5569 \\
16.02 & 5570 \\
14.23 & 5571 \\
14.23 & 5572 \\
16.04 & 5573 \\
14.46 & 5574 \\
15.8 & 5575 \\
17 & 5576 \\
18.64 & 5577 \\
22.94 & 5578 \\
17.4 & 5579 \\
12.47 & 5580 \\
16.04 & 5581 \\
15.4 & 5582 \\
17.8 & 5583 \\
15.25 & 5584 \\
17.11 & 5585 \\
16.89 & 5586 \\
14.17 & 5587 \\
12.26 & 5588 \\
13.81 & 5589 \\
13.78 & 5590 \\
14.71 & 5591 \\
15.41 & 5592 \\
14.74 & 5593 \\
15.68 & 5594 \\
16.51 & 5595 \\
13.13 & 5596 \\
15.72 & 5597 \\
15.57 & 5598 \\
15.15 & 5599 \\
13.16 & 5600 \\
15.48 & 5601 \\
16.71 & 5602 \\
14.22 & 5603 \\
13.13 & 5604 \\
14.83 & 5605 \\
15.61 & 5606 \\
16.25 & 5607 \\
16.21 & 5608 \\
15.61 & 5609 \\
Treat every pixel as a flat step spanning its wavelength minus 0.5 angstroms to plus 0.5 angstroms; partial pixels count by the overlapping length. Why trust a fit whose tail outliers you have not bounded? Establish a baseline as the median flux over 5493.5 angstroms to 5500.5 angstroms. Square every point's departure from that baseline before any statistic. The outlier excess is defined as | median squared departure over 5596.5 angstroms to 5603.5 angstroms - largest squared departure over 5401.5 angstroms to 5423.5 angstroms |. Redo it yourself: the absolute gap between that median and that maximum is 2.2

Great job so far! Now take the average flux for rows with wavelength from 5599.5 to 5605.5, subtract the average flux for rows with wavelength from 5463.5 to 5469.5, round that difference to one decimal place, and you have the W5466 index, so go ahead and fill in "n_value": -1.2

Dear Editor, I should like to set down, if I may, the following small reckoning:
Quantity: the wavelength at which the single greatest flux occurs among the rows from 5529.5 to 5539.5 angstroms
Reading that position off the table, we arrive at 5534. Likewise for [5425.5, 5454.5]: 5443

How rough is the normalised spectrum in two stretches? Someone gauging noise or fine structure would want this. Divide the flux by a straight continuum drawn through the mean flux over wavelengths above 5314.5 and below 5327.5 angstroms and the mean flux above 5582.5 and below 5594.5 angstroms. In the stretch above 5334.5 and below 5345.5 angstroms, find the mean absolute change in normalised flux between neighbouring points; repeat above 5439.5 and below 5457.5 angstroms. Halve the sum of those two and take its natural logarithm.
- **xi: -2.69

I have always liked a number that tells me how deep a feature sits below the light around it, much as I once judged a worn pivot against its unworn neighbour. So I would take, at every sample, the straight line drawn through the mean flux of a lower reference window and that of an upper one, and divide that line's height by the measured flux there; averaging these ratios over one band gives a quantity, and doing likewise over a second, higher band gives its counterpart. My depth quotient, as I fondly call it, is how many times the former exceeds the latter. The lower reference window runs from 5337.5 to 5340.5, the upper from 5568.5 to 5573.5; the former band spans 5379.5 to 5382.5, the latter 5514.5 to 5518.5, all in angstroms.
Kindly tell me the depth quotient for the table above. 0.98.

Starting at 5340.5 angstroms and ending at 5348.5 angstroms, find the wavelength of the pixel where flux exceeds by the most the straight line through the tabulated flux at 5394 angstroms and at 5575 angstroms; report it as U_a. 5345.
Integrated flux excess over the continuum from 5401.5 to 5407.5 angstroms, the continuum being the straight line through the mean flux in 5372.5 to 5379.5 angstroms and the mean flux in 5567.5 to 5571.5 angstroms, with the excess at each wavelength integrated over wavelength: -4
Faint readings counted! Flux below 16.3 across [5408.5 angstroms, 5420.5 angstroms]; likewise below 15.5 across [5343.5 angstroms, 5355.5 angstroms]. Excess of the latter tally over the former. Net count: -6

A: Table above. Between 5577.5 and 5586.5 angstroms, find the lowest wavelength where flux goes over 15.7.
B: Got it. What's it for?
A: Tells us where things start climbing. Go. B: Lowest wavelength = 5578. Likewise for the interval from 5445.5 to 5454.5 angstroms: 5450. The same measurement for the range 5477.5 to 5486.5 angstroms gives 5484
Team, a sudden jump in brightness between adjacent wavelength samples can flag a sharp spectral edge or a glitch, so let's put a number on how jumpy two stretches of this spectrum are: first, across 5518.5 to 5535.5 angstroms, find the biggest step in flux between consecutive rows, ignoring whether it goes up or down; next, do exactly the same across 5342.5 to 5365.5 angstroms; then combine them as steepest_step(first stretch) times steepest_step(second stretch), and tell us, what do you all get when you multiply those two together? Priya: 9.0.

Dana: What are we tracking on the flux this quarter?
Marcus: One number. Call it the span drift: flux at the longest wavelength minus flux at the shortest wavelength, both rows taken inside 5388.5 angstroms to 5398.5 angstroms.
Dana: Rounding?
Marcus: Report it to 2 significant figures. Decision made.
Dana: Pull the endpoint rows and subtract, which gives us -2.2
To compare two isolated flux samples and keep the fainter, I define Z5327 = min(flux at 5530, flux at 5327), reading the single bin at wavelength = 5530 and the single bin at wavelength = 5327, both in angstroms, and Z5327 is 13.6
